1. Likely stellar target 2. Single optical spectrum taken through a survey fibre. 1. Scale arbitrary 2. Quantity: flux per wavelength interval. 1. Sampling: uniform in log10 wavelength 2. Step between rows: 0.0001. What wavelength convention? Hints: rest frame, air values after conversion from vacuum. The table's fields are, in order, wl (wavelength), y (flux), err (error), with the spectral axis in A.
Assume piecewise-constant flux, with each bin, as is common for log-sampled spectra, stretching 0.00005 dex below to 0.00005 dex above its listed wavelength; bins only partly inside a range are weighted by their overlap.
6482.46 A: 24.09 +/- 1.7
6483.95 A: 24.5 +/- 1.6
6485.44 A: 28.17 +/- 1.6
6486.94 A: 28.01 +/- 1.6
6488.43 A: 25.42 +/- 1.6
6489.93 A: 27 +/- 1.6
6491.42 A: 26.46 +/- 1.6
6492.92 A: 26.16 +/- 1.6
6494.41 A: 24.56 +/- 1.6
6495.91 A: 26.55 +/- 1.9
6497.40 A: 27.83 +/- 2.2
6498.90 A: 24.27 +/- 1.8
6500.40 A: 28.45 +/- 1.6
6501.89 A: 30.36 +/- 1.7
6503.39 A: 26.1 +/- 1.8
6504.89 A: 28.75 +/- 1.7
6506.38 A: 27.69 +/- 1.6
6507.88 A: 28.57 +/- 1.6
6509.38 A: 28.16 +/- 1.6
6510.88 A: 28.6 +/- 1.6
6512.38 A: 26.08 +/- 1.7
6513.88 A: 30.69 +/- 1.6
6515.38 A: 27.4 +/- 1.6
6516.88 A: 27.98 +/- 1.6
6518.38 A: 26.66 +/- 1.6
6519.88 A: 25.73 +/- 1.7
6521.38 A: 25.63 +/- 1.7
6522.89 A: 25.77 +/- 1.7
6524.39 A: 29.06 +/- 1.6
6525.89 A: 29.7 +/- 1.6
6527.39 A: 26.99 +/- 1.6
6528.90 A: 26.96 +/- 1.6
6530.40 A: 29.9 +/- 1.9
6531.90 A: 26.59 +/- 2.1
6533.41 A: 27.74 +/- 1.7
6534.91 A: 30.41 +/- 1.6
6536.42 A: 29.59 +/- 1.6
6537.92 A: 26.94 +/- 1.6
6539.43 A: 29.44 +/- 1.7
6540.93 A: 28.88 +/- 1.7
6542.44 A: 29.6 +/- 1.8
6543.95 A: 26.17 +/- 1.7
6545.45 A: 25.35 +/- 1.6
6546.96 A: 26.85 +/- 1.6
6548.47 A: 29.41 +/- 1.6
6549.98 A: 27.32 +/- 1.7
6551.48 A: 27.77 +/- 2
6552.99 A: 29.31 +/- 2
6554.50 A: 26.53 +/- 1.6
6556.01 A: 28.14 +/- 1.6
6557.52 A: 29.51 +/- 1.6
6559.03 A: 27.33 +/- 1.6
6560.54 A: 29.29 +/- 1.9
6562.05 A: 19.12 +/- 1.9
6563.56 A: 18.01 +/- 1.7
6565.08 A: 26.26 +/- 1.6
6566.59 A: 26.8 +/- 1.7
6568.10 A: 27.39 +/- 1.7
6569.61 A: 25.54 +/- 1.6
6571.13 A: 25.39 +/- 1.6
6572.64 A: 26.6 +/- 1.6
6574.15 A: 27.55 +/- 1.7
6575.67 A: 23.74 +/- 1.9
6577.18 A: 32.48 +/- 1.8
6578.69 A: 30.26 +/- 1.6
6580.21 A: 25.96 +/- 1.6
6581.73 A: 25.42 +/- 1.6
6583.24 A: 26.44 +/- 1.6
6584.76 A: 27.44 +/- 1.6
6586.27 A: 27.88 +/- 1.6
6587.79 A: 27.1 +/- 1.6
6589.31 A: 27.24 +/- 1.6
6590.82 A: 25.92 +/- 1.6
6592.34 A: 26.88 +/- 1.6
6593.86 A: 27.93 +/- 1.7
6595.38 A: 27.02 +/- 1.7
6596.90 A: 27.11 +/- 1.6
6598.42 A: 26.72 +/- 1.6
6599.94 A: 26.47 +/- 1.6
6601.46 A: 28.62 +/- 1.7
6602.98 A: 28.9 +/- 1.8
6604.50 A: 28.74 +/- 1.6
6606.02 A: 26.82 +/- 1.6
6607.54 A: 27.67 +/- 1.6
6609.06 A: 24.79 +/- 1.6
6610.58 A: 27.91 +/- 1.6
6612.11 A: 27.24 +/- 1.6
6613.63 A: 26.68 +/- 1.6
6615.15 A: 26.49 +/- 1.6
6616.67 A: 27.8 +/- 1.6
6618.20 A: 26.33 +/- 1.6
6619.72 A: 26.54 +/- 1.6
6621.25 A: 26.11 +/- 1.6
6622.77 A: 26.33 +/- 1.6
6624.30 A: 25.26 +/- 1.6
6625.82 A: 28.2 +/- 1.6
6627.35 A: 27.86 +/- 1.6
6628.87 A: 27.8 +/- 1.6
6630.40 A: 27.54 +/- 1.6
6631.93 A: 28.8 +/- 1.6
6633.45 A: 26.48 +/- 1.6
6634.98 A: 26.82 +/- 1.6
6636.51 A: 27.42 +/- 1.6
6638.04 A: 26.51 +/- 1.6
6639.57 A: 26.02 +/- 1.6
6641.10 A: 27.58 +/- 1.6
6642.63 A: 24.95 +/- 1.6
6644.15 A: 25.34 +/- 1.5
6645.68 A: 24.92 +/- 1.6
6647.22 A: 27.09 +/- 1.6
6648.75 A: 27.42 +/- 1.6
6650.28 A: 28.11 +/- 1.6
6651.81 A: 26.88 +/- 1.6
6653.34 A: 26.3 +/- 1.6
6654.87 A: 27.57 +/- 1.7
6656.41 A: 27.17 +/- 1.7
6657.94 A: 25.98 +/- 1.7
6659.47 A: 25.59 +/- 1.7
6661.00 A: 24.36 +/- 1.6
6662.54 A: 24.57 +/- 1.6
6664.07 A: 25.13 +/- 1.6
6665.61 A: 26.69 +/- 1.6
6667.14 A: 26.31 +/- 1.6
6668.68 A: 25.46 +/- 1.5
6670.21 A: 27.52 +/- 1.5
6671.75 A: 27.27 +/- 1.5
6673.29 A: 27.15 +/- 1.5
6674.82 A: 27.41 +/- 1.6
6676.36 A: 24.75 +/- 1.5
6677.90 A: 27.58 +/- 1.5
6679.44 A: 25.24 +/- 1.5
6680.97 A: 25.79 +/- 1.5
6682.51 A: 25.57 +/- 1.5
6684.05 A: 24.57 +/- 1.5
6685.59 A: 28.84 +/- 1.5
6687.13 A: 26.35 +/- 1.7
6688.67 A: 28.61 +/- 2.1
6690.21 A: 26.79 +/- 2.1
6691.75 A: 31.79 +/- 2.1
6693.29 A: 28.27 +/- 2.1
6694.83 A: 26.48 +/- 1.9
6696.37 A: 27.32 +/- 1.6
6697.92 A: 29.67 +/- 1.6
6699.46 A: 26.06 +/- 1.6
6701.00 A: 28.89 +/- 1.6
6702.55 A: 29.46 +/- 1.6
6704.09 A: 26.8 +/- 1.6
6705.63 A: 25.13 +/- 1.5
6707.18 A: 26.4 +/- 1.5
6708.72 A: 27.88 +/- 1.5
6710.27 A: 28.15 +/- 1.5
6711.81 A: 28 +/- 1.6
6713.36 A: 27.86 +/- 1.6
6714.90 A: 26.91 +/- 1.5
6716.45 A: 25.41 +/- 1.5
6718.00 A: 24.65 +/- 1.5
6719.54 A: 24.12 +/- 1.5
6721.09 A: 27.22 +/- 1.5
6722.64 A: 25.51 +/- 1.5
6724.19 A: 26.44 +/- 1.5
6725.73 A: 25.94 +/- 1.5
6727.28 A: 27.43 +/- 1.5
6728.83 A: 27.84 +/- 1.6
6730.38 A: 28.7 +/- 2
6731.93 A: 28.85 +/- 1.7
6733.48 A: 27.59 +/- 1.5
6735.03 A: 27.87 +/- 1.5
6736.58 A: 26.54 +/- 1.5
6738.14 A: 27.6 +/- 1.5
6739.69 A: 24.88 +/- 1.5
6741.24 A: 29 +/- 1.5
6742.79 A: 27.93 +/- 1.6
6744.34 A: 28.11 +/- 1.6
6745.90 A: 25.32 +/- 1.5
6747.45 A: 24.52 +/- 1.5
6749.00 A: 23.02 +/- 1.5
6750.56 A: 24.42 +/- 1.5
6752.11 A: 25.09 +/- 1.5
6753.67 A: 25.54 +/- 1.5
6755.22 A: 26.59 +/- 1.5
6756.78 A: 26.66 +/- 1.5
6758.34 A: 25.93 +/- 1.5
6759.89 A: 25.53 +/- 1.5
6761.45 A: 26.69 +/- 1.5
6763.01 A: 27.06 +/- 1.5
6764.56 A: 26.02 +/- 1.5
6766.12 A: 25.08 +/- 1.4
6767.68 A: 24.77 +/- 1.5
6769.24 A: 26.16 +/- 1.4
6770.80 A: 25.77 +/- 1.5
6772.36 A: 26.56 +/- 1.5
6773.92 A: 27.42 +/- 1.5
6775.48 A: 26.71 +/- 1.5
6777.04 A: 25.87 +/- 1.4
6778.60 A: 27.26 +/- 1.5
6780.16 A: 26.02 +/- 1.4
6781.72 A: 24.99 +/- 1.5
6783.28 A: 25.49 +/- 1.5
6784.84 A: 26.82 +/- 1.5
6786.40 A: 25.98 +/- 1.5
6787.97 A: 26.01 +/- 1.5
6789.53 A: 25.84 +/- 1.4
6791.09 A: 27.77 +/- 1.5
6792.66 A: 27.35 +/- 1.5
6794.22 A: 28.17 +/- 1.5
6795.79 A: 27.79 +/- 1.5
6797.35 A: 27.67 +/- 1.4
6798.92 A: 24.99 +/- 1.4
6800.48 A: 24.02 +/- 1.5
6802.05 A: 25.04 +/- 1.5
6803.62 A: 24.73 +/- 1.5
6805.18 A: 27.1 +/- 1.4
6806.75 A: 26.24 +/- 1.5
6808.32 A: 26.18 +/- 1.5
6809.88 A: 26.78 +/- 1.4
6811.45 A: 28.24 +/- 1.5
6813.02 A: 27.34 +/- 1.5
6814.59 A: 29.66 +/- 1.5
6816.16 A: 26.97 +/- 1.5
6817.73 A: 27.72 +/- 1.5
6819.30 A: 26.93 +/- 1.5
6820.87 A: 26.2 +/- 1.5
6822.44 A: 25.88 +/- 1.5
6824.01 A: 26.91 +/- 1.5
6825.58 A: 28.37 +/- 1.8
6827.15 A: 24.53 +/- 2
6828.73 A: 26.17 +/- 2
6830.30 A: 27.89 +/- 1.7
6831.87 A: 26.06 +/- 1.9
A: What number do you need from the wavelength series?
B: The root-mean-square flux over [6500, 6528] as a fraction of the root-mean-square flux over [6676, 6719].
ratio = 1.03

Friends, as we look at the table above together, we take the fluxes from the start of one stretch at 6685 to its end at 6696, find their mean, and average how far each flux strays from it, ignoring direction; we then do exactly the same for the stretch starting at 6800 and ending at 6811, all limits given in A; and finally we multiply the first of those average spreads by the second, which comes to 1.3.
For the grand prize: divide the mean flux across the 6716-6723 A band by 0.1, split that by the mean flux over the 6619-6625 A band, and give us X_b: 9.7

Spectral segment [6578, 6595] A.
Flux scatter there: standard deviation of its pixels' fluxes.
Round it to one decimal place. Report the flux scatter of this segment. 1.3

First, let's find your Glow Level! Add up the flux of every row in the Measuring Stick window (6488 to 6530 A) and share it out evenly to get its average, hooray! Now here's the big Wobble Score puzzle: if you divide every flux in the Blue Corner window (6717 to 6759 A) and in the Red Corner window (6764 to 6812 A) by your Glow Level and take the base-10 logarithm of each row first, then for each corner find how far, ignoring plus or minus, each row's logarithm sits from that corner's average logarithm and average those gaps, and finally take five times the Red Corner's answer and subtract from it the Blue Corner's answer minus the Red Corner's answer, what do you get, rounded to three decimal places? 0.067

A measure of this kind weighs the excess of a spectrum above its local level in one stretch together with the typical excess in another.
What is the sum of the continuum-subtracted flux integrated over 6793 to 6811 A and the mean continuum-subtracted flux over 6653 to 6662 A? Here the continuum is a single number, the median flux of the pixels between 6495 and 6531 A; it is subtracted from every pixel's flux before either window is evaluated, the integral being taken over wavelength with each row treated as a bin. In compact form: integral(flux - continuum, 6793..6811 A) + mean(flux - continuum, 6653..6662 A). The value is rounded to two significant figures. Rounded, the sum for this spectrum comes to -28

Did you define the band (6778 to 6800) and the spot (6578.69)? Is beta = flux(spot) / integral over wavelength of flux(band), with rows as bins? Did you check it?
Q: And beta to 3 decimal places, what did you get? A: 0.052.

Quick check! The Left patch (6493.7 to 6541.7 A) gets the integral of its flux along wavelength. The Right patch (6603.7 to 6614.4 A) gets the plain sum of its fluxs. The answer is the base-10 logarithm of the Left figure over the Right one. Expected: 0.8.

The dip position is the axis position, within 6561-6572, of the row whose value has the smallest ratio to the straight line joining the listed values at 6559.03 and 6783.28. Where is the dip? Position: 6563.56 A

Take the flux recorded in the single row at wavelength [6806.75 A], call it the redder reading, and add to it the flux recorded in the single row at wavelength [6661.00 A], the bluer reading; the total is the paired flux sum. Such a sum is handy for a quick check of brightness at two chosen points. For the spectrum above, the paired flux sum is 50.6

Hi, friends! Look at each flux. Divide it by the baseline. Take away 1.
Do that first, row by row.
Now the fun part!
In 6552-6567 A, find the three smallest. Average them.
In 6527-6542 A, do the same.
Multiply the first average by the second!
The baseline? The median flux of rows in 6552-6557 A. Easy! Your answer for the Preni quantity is 0.0116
